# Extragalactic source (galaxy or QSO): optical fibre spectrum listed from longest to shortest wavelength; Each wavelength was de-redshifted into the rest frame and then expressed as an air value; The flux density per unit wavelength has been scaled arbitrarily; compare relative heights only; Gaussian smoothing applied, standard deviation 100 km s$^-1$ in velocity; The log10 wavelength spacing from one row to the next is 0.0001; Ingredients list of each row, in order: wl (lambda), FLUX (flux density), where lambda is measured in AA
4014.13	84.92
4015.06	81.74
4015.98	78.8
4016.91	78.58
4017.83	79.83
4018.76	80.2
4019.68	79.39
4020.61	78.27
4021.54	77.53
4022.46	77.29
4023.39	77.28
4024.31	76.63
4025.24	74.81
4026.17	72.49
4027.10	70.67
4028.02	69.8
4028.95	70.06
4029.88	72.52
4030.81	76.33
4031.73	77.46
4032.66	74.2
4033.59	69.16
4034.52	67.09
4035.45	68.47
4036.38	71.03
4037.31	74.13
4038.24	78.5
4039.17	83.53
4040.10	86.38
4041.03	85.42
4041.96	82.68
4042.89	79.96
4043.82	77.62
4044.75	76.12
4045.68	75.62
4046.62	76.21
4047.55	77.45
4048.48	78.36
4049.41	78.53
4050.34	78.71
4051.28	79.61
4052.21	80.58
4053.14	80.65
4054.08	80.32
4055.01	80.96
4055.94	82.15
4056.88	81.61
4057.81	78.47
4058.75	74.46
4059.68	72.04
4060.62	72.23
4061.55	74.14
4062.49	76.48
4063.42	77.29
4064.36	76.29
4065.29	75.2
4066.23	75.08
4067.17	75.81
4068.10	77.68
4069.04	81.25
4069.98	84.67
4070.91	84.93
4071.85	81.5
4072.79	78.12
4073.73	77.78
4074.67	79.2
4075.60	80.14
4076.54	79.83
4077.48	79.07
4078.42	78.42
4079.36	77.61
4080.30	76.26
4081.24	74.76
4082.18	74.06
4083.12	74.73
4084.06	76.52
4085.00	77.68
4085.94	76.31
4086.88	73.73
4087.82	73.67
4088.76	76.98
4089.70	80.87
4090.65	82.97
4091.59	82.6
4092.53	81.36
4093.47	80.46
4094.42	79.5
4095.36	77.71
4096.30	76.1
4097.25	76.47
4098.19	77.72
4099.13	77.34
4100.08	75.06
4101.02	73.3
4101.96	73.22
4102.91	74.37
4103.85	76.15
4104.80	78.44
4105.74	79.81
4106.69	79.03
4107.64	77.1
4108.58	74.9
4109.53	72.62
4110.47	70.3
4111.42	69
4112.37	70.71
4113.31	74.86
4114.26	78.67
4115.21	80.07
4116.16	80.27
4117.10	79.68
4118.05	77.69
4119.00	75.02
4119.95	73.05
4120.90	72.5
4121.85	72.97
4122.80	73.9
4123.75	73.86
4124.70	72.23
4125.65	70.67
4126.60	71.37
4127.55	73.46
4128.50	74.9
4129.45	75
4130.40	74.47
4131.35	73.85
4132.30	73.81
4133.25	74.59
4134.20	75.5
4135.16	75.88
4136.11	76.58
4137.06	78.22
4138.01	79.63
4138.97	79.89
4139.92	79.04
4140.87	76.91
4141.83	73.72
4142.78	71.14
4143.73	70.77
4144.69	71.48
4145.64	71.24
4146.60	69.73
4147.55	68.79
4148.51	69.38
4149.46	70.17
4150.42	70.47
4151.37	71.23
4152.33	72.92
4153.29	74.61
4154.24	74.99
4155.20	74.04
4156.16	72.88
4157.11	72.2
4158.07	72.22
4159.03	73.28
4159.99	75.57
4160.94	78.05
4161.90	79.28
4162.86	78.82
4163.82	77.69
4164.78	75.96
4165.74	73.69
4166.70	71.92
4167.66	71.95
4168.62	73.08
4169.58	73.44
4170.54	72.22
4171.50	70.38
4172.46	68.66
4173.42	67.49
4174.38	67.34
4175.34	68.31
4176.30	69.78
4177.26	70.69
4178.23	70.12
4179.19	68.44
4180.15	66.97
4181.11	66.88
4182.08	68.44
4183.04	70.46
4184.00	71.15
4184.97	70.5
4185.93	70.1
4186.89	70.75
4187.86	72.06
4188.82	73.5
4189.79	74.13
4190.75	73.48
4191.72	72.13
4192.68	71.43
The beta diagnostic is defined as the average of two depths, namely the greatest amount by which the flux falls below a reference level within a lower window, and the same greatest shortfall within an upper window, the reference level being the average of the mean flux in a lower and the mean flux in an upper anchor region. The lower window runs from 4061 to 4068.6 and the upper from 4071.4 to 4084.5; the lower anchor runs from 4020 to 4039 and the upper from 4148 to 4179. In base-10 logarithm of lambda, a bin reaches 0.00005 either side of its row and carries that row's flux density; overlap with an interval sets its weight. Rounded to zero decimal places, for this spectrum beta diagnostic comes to -1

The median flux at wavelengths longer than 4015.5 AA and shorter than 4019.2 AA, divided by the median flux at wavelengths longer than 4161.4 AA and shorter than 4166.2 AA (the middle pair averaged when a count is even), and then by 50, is 0.0204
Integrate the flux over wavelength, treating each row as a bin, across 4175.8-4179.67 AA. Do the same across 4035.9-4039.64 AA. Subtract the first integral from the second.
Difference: 17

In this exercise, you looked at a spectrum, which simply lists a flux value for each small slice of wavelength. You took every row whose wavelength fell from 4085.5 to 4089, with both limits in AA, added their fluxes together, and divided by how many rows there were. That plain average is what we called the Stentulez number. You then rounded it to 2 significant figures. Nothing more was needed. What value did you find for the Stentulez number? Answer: 75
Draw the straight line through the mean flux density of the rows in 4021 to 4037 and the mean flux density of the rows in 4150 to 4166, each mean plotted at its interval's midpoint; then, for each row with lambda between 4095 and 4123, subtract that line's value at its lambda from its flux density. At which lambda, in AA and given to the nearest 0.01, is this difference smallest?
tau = 4111.42 AA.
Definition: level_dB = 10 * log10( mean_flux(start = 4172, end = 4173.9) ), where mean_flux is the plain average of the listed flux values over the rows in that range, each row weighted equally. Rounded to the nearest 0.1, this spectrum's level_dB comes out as 18.3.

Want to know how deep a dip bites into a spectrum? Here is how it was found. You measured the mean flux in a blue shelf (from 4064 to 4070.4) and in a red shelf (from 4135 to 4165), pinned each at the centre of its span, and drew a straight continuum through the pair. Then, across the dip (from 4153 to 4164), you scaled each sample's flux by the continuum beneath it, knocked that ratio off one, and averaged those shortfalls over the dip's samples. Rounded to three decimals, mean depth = -0.019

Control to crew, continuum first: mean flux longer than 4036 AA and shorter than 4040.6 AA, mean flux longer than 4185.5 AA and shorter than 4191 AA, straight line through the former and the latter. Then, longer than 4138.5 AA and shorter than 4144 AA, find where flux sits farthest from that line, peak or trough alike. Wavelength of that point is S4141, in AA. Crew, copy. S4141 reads 4138.97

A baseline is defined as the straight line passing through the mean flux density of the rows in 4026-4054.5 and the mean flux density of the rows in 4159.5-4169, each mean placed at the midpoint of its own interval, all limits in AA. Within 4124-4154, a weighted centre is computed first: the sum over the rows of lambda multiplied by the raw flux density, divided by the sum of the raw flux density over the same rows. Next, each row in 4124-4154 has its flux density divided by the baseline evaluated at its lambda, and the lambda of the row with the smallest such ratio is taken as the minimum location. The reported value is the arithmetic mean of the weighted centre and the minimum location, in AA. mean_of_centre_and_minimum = 4143.2 AA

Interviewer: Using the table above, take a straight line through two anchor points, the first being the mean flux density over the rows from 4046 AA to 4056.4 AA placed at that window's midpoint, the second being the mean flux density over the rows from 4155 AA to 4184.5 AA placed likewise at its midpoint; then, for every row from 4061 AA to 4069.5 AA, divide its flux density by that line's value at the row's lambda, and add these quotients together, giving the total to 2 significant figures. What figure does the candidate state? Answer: 8.8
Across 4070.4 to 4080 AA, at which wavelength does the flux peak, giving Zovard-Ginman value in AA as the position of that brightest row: 4070.91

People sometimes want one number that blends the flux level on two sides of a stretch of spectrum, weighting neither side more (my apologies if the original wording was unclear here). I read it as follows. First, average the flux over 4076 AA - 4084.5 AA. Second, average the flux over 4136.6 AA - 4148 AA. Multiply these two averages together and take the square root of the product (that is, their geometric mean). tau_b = 75.5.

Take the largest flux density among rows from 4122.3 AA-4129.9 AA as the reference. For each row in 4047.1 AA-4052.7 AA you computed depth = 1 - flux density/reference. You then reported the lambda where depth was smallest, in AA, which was 4052.21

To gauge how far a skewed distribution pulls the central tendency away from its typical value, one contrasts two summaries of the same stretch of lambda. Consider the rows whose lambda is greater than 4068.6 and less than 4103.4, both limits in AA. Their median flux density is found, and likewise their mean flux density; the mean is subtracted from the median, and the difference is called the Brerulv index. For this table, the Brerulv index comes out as -0.3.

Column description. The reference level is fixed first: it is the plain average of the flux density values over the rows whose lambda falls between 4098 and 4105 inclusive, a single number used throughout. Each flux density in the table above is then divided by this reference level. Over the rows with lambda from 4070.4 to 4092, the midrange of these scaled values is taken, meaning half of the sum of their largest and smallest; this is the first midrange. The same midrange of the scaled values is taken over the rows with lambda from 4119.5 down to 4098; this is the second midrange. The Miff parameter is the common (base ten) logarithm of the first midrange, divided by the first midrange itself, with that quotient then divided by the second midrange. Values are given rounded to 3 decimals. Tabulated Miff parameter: 0.020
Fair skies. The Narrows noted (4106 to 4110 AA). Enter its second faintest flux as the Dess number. 74.9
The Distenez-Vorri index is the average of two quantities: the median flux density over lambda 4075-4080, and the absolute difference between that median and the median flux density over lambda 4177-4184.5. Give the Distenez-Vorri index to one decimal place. 44.4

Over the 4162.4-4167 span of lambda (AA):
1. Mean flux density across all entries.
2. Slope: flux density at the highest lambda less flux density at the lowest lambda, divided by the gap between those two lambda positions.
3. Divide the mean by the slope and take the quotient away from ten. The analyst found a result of 52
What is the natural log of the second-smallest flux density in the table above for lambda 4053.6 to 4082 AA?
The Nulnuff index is 4.28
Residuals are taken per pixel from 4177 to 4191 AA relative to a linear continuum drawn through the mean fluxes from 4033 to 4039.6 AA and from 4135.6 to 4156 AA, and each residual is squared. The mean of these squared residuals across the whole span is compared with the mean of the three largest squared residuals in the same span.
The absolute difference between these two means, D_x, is 25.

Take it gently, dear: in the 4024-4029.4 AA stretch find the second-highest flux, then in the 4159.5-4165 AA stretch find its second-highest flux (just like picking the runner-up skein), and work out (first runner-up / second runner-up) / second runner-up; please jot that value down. 0.0120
